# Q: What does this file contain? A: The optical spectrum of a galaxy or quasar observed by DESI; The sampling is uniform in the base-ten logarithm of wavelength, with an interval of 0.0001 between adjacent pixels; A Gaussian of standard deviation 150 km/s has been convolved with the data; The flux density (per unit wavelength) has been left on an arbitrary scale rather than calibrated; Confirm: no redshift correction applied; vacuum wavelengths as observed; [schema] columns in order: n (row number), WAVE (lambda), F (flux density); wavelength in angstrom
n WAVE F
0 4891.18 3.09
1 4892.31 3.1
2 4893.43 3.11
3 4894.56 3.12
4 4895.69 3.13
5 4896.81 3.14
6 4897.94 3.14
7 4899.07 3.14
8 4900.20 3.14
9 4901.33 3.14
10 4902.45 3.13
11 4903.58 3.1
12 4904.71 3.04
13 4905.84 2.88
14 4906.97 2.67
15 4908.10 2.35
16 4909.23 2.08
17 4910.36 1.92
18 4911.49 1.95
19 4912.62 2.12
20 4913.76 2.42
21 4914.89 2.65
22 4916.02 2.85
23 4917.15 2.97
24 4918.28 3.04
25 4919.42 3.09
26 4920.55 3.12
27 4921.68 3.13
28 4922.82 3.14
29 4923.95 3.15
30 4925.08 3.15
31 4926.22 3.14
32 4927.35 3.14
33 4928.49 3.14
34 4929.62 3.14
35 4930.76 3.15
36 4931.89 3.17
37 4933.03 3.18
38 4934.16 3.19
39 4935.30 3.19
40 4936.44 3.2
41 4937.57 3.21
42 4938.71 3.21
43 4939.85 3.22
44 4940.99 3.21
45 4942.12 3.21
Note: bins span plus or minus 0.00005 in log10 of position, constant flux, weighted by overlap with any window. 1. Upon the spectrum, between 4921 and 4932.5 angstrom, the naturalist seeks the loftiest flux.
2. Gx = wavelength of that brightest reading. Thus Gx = 4931.89 angstrom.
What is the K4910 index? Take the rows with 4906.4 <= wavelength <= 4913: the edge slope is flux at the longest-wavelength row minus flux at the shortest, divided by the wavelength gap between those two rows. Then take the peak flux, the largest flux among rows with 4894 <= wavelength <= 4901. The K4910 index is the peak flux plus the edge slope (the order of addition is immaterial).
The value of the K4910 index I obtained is 3.0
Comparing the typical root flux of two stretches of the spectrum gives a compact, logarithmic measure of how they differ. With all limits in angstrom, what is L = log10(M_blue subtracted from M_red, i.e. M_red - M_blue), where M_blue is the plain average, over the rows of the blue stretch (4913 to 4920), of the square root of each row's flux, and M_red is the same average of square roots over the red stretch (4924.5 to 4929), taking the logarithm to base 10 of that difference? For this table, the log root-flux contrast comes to -1.0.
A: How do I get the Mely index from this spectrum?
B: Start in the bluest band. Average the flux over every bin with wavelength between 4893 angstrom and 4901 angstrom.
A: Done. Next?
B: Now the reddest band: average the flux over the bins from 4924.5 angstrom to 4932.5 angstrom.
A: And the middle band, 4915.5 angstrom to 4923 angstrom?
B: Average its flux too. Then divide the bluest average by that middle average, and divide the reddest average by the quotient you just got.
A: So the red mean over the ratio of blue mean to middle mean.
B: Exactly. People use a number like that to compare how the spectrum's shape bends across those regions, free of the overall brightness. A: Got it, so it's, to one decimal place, 3.1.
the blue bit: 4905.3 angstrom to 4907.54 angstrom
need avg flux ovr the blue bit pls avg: 2.77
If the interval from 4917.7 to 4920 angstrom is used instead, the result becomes 3.06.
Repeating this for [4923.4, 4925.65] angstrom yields 3.15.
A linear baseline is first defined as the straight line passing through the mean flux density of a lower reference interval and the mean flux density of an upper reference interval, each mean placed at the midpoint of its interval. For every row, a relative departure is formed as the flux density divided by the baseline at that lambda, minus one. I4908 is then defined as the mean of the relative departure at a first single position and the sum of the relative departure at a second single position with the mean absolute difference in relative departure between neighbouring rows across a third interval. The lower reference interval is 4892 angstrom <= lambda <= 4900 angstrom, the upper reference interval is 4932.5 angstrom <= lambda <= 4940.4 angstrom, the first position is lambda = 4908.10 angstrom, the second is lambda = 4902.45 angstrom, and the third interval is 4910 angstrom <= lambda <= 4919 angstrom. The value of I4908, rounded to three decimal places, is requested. -0.103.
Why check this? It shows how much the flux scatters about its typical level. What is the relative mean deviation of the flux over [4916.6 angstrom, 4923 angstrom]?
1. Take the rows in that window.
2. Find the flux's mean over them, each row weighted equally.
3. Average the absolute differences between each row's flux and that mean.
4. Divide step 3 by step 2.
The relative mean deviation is 0.017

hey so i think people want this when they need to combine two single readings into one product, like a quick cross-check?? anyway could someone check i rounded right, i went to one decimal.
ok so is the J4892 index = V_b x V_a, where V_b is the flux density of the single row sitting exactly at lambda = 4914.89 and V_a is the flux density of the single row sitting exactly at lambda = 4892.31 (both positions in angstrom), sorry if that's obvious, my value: 8.2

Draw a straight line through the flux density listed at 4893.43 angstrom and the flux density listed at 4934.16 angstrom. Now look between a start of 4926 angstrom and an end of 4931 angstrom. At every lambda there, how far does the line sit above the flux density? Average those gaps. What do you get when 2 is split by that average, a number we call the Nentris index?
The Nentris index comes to 54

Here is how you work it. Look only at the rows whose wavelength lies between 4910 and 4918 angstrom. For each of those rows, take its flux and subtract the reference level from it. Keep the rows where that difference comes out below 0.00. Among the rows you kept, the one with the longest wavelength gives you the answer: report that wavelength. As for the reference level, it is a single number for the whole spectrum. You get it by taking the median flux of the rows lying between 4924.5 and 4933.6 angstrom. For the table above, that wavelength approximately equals 4917.15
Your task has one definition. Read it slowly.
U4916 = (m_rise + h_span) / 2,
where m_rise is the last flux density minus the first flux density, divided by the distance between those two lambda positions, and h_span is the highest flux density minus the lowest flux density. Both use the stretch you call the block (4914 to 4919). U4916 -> 0.253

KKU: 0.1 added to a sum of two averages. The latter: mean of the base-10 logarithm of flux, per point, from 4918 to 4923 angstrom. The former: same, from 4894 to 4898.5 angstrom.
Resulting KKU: 1.09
